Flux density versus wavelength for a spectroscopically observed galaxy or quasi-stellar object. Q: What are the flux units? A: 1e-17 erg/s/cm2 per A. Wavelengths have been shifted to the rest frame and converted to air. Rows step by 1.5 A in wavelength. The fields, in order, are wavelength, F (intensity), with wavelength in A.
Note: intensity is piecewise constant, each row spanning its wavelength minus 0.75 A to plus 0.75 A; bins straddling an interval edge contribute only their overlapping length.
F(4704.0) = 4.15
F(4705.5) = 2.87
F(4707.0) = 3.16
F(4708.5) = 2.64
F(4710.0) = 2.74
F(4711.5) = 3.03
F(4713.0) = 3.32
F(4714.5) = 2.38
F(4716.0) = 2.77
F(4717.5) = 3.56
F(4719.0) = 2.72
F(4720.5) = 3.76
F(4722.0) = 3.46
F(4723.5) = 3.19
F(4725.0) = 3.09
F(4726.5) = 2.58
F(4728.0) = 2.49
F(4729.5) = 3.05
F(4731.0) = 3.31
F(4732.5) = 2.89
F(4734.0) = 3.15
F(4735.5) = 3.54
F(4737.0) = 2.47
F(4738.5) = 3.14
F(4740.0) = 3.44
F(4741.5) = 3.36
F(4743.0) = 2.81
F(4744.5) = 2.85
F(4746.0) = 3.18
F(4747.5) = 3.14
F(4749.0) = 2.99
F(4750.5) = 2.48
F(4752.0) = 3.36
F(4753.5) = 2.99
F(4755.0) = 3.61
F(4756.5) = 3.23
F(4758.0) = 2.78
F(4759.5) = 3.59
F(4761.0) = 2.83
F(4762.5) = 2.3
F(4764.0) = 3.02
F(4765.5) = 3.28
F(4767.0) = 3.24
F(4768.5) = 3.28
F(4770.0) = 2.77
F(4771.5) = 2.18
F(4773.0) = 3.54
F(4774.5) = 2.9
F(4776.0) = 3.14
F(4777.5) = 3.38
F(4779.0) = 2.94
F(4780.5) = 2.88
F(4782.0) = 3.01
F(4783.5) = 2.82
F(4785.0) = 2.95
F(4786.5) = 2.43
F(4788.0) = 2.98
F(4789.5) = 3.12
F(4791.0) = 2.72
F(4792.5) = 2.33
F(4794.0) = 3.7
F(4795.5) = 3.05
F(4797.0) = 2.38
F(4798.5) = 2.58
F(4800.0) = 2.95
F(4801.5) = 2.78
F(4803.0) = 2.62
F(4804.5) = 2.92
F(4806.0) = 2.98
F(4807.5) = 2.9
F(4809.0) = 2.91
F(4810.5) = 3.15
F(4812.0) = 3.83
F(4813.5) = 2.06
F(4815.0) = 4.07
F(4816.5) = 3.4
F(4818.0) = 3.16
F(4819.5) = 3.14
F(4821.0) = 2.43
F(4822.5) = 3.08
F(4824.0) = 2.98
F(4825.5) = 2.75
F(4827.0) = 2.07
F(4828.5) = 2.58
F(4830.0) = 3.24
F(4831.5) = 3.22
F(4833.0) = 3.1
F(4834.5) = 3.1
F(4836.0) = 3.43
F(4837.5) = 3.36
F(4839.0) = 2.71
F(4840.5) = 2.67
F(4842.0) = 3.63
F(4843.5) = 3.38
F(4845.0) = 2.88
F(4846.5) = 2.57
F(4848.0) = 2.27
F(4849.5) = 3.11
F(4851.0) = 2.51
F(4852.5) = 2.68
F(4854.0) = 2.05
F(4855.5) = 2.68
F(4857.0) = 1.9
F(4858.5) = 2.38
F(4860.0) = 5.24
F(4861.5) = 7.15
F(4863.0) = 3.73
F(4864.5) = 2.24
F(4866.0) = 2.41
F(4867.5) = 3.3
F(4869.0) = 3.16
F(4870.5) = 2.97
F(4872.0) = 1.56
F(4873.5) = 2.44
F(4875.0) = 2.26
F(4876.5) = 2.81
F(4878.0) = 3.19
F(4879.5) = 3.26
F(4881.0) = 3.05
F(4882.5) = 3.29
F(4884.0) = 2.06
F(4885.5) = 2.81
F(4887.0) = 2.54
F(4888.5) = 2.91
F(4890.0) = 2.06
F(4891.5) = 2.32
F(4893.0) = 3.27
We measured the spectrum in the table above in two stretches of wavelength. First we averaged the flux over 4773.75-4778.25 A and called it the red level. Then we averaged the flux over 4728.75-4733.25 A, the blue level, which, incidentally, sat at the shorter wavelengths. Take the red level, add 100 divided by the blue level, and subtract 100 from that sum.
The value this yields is -64.4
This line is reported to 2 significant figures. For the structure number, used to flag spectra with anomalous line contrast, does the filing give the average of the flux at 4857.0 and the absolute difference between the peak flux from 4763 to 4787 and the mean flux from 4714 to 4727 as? 1.2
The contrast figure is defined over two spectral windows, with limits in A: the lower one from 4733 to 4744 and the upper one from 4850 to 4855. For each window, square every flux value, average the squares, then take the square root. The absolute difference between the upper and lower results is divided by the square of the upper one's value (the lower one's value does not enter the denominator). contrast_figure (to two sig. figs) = 0.12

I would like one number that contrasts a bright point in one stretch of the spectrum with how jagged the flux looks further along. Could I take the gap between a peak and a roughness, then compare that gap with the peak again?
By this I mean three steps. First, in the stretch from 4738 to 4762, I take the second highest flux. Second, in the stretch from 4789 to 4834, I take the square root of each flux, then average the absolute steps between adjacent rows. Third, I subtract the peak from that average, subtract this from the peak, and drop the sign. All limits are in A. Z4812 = 7.04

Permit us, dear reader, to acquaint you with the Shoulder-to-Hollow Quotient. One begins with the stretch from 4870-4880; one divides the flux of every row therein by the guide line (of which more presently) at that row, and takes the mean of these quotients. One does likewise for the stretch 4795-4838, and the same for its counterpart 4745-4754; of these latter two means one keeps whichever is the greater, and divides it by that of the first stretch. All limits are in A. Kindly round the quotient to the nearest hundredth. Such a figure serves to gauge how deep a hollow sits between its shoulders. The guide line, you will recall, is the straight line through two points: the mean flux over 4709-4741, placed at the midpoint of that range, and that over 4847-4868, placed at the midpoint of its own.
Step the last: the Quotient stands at 1.17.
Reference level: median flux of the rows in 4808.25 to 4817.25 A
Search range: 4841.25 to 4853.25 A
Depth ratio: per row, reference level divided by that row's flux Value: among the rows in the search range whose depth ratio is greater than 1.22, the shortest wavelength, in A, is 4846.5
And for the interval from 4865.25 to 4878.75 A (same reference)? 4866.0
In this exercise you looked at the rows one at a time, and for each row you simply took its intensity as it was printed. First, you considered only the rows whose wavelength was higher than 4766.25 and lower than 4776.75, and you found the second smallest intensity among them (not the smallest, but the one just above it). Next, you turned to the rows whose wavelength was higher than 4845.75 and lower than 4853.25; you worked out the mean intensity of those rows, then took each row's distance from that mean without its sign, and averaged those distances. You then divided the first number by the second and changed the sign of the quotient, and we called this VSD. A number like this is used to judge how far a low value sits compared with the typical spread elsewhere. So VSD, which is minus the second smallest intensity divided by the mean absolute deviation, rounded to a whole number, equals -13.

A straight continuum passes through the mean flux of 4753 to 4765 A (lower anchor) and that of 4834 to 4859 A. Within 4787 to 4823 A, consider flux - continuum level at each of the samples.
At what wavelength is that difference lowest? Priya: 4813.5 A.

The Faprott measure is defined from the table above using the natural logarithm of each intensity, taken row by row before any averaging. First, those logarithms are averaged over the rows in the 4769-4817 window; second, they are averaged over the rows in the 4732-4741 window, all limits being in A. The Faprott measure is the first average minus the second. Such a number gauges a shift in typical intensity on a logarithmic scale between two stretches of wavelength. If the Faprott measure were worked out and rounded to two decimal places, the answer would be -0.06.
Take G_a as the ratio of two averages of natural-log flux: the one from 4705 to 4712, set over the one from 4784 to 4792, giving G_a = 1.02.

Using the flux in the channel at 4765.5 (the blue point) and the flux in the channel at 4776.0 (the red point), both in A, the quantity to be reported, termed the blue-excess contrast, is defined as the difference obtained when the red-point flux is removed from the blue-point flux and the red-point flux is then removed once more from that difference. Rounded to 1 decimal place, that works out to -3.0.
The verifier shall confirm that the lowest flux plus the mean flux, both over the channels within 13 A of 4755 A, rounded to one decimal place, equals 5.3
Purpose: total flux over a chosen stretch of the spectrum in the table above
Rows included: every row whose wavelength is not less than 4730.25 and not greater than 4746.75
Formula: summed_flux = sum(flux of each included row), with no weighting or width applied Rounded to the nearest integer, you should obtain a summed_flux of 34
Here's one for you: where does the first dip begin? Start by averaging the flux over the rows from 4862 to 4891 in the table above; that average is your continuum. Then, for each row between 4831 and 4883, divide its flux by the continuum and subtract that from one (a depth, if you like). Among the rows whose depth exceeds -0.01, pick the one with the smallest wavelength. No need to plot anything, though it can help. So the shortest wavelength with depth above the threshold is 4839.0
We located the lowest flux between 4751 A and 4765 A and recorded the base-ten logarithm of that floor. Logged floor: 0.36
